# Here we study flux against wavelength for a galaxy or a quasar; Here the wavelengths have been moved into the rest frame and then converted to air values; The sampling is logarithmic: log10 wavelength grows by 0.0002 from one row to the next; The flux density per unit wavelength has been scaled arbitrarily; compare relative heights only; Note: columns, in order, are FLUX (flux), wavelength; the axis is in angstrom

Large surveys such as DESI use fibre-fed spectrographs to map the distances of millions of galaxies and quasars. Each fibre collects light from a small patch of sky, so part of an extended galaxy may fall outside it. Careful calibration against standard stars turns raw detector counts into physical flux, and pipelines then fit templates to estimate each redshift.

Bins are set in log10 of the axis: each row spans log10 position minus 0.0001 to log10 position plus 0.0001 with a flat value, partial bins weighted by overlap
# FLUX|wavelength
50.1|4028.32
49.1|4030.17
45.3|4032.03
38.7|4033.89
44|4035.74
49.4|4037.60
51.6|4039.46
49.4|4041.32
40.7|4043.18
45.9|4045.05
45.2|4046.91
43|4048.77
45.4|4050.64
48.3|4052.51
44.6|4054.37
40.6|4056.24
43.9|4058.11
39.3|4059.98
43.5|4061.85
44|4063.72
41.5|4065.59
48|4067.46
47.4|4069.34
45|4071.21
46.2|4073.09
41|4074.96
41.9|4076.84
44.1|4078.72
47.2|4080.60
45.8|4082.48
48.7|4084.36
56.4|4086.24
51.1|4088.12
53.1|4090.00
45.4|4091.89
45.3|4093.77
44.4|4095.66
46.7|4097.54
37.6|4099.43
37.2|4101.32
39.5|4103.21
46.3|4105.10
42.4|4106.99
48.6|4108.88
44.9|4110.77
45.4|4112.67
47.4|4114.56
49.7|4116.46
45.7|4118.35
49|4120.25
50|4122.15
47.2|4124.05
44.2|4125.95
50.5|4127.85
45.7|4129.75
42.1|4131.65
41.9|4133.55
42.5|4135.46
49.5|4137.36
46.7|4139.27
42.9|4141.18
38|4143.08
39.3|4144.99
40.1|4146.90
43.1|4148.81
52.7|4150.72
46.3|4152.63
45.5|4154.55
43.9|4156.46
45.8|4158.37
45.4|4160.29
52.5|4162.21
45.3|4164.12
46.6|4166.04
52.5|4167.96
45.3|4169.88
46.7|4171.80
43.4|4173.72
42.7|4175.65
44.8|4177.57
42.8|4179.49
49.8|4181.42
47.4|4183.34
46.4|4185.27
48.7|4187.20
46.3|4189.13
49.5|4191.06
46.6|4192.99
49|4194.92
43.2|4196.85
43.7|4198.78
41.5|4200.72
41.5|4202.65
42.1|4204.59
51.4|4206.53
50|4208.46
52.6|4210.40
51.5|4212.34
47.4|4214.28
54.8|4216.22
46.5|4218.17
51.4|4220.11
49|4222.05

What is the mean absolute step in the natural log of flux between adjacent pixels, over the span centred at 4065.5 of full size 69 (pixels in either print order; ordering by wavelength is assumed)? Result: 0.079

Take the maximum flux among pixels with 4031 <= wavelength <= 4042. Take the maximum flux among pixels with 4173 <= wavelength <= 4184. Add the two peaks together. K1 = 101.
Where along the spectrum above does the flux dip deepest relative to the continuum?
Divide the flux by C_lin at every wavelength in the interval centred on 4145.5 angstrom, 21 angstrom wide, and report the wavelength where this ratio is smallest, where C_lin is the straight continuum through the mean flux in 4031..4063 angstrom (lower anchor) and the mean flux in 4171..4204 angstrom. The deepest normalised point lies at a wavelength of 4143.08 angstrom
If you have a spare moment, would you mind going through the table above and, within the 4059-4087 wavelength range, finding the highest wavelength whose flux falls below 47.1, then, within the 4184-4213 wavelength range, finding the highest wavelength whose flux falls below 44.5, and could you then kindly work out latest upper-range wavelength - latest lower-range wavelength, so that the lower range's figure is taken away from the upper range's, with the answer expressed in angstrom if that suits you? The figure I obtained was 122.1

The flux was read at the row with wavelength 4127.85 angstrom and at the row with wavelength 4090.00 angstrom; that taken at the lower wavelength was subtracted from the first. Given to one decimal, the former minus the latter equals -2.6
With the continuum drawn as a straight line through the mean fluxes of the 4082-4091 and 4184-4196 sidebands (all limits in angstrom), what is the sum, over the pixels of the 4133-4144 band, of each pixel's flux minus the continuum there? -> -35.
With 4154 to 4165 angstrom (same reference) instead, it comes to -14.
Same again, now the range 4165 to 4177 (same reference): -13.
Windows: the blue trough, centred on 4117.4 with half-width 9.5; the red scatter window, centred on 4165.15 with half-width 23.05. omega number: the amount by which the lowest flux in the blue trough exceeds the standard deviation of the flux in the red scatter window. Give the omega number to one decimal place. 40.4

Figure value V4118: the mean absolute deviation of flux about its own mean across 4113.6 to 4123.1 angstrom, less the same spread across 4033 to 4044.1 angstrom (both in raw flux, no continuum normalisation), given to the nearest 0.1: -3.1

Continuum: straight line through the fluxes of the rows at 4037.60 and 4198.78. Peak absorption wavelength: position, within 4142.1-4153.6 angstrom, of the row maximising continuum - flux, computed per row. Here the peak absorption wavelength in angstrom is 4143.08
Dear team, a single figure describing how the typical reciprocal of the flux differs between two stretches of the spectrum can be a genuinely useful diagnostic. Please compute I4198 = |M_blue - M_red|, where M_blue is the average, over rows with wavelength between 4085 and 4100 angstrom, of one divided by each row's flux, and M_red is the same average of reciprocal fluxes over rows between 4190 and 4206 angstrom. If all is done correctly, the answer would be 0.0012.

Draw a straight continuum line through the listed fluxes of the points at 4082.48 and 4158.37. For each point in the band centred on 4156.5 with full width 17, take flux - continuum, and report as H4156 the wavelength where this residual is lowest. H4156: 4148.81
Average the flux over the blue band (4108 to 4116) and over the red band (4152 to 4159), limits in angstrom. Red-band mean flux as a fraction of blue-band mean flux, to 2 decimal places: 0.97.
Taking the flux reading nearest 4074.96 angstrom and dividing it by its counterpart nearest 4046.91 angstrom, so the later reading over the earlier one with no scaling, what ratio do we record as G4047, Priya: 0.91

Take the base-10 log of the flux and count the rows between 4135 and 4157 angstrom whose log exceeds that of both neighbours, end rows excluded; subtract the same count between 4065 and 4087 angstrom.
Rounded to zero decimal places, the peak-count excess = -1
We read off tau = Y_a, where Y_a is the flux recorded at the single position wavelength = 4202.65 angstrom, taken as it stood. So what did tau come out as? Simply 41.5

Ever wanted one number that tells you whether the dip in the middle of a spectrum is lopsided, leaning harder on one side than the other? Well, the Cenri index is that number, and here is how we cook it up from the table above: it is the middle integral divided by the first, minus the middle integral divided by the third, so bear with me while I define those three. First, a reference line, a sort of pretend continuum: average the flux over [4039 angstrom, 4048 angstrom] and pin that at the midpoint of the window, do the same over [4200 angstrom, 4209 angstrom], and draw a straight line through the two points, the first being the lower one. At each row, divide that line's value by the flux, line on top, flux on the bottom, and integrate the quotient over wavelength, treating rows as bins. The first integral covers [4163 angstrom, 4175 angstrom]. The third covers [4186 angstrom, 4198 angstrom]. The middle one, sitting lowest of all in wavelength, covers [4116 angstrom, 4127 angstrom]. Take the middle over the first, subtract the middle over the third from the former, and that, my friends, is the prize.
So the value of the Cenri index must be -0.01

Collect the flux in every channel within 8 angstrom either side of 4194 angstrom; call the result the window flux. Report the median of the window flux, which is 46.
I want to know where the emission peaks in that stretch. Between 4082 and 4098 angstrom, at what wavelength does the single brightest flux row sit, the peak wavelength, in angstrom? 4086.24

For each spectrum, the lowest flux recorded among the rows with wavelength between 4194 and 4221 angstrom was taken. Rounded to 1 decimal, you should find 41.5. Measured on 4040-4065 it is 39.3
